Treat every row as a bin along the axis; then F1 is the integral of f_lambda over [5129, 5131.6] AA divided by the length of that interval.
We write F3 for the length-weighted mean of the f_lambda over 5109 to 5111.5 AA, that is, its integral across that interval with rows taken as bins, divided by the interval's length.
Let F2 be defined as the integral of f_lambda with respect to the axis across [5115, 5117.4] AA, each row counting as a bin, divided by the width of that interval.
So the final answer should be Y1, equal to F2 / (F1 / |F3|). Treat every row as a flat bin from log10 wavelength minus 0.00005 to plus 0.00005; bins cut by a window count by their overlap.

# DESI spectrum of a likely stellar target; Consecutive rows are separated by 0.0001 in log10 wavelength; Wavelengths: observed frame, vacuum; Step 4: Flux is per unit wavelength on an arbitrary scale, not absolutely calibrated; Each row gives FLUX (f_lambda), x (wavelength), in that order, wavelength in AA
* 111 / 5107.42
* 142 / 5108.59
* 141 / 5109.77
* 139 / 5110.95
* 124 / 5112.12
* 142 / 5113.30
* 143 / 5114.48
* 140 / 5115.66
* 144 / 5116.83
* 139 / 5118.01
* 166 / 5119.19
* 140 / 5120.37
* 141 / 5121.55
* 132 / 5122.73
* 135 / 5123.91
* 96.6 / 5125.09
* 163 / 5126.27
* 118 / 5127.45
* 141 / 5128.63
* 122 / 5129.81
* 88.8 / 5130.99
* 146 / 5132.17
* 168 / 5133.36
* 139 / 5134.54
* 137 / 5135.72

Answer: 183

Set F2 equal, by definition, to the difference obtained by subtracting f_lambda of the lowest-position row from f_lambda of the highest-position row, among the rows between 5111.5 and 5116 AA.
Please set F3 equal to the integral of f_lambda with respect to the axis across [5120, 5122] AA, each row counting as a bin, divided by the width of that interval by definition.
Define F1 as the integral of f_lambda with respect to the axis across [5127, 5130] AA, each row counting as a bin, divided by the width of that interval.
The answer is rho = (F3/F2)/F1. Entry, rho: 0.1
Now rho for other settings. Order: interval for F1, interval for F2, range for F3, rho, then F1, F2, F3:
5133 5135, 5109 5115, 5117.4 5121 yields 0.5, 153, 2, 148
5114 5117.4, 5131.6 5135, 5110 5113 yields -0.1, 143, -7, 134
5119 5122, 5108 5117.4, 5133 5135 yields 0.5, 147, 2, 153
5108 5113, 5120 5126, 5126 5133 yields 0.0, 137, -43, 129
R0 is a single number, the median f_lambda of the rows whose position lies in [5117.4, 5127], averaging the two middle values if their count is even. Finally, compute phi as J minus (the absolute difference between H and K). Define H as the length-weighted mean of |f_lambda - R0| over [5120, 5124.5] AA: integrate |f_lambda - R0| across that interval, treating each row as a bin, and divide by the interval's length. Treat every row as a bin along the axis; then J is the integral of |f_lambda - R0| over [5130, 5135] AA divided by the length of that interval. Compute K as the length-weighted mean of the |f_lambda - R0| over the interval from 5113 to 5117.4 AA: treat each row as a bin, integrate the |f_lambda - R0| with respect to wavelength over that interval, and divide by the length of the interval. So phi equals 20.9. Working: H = 3.6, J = 21.8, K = 2.8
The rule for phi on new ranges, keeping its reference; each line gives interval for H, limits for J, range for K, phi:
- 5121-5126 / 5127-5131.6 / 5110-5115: 13.2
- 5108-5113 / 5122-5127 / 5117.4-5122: 16.6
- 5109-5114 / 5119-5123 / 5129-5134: -12.2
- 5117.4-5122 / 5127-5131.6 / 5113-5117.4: 18.1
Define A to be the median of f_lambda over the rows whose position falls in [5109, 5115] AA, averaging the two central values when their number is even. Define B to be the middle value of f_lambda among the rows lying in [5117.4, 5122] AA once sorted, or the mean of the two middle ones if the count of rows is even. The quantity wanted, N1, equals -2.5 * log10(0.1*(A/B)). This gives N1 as 2.50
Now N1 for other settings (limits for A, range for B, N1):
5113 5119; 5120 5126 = 2.45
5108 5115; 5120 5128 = 2.45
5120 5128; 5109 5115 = 2.55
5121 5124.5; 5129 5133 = 2.39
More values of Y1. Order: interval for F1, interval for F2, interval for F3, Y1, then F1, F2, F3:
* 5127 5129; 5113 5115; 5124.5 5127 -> 142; 129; 142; 129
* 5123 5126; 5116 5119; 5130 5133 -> 144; 123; 145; 122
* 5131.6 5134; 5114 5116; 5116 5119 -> 131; 156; 141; 145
